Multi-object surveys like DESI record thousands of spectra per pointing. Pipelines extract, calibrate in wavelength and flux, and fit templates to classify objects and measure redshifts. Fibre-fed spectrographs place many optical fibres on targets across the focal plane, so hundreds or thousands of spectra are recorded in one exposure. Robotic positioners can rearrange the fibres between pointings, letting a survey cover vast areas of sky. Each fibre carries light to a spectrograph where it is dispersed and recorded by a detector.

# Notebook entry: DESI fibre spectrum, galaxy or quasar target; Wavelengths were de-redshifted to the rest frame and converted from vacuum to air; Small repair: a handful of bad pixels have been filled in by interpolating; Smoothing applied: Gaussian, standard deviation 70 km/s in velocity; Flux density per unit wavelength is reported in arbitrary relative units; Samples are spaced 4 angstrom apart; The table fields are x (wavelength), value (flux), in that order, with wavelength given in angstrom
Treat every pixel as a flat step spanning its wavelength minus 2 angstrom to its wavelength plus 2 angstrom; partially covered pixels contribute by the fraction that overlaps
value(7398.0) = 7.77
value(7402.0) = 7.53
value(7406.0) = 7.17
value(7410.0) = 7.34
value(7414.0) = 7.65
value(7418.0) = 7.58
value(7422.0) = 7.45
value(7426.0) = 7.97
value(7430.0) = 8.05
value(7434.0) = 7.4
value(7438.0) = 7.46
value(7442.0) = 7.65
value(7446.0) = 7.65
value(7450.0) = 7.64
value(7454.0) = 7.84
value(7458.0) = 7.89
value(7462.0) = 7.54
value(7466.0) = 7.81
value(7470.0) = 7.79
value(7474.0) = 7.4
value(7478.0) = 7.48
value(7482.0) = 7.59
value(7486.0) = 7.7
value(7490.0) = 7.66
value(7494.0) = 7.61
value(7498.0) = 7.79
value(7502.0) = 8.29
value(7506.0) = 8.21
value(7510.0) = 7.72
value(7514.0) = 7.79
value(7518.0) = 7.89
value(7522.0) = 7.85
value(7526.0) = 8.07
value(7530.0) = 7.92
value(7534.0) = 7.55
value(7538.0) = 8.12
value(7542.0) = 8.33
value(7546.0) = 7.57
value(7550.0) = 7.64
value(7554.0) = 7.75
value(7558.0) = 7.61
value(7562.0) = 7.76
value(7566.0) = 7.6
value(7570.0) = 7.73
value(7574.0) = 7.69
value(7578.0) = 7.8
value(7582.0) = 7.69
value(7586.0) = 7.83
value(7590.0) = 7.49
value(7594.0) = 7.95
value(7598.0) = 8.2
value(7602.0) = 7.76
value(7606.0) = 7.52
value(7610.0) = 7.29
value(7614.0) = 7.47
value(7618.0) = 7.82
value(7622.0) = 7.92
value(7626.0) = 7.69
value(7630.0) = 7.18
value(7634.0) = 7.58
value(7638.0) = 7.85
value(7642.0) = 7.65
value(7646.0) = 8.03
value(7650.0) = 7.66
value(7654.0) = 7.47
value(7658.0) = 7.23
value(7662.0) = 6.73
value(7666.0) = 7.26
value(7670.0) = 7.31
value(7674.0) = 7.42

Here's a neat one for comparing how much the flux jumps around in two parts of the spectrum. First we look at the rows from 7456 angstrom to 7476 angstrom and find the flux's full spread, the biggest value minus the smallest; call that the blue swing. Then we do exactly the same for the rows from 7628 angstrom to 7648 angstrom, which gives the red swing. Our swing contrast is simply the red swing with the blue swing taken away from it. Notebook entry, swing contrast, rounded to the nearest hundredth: 0.36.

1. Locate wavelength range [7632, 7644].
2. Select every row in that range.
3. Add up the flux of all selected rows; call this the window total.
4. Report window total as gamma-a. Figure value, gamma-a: 23.1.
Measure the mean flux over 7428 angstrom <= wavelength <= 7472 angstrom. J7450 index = 7.70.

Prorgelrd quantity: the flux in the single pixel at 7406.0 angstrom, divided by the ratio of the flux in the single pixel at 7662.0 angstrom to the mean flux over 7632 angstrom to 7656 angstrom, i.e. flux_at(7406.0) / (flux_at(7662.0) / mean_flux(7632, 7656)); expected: 8.2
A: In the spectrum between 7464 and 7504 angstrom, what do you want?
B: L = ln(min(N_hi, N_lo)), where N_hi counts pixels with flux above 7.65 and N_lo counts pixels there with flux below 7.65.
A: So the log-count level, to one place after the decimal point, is 1.4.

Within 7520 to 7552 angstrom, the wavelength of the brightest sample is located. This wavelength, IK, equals 7542.0 angstrom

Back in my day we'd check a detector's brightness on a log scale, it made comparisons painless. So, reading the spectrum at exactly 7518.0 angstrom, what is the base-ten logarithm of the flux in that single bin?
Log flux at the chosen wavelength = 0.897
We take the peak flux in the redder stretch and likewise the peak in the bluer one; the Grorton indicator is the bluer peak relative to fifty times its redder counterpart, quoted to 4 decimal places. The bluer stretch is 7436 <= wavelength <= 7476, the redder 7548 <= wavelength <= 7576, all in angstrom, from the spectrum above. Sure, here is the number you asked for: 0.0203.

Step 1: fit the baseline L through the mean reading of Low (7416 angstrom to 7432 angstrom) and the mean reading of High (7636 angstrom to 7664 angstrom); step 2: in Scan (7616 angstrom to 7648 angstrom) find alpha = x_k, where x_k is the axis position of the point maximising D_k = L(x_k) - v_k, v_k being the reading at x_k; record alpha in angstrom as 7630.0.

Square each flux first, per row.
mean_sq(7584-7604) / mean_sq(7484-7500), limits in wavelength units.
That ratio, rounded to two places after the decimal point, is 1.04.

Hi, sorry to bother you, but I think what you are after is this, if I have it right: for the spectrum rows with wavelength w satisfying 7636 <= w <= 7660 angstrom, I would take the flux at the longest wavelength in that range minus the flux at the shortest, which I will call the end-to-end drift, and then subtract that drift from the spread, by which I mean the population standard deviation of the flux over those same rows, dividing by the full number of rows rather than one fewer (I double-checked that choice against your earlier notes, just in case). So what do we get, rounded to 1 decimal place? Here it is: 0.9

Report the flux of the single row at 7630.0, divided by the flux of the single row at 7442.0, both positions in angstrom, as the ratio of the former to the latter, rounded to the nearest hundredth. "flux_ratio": 0.94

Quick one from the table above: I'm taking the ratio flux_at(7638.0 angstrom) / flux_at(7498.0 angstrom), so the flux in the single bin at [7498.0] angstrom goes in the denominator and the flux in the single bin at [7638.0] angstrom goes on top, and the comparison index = 1.01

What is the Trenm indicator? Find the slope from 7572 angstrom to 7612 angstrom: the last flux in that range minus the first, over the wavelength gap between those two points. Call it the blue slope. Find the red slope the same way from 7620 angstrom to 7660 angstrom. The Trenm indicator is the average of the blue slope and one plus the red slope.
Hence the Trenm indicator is 0.485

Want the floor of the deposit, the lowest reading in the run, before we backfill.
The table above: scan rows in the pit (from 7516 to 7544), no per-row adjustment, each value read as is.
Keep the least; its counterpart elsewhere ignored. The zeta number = 7.55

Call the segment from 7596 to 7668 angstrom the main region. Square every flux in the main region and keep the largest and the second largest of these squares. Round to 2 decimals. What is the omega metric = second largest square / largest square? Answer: 0.96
